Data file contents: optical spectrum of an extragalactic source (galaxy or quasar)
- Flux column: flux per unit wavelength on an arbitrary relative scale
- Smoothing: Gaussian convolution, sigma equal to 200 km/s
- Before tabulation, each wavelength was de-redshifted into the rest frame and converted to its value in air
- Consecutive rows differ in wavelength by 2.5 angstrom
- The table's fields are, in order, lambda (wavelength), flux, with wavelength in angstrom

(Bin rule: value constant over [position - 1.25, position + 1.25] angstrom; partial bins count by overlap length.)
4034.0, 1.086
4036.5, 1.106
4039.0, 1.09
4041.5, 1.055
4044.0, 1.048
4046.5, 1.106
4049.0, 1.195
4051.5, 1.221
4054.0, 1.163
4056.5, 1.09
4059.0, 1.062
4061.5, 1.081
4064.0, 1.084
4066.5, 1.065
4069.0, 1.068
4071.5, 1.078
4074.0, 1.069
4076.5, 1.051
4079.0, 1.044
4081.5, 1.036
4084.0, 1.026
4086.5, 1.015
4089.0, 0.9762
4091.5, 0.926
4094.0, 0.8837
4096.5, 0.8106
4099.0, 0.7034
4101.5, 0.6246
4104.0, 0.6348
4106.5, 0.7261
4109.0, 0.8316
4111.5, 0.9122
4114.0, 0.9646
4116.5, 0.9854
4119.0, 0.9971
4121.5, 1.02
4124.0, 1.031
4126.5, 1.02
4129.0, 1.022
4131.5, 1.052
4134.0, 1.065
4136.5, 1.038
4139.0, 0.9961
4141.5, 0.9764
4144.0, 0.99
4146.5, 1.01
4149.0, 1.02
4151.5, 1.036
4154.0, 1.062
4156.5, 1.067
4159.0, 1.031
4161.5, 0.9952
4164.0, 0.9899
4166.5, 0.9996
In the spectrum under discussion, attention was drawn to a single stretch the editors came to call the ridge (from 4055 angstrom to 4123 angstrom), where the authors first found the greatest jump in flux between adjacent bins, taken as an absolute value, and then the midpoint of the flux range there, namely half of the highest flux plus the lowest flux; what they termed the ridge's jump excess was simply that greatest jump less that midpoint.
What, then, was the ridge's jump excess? -0.75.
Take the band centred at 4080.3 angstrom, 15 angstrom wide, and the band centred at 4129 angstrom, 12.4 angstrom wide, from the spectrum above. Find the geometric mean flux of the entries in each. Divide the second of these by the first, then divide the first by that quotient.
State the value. 1.0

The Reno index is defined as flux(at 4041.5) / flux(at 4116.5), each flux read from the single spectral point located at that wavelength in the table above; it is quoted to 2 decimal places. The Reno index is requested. 1.07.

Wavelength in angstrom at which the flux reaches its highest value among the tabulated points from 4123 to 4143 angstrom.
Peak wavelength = 4134.0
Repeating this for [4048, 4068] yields 4051.5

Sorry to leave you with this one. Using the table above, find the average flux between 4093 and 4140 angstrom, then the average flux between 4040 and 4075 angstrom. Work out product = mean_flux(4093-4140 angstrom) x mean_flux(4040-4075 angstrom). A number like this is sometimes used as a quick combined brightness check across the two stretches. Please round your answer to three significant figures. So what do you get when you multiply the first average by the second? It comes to 1.00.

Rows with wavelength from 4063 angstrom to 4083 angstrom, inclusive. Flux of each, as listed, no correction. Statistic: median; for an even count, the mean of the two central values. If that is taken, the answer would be 1.07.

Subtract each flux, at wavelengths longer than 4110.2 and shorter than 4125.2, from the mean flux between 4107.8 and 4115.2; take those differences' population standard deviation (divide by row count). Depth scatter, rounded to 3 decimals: 0.039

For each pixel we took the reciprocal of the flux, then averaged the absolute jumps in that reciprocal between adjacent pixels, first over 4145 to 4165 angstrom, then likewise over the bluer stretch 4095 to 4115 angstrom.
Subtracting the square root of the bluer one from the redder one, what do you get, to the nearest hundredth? -0.35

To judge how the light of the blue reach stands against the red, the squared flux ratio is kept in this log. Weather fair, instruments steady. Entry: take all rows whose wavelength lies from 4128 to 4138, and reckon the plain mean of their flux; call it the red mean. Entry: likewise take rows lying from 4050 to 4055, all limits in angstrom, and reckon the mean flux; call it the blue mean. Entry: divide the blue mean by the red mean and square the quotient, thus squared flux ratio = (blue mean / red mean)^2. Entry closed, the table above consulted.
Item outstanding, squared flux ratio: 1.3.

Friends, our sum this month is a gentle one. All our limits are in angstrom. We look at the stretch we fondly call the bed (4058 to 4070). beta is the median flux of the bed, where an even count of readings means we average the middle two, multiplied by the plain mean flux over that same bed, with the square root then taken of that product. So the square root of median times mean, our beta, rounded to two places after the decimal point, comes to 1.07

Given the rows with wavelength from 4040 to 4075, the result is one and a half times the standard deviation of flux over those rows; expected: 0.08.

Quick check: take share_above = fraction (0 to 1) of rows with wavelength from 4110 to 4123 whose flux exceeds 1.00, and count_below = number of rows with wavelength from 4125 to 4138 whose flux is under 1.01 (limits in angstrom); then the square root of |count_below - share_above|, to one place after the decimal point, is 0.4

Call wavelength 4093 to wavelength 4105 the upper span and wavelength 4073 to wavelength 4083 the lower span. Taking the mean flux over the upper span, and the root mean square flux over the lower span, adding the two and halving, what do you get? 0.89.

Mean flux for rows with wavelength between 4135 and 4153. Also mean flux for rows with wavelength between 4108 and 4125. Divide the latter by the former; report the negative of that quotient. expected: -0.95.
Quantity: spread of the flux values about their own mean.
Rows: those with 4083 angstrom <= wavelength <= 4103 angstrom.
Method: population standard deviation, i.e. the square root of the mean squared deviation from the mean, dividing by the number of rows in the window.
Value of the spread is 0.14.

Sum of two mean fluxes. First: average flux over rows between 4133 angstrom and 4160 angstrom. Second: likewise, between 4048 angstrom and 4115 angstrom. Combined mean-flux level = 2.00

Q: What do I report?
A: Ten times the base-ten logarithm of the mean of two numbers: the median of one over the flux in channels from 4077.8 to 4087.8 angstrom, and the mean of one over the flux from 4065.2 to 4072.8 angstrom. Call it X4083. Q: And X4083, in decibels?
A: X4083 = -0.2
